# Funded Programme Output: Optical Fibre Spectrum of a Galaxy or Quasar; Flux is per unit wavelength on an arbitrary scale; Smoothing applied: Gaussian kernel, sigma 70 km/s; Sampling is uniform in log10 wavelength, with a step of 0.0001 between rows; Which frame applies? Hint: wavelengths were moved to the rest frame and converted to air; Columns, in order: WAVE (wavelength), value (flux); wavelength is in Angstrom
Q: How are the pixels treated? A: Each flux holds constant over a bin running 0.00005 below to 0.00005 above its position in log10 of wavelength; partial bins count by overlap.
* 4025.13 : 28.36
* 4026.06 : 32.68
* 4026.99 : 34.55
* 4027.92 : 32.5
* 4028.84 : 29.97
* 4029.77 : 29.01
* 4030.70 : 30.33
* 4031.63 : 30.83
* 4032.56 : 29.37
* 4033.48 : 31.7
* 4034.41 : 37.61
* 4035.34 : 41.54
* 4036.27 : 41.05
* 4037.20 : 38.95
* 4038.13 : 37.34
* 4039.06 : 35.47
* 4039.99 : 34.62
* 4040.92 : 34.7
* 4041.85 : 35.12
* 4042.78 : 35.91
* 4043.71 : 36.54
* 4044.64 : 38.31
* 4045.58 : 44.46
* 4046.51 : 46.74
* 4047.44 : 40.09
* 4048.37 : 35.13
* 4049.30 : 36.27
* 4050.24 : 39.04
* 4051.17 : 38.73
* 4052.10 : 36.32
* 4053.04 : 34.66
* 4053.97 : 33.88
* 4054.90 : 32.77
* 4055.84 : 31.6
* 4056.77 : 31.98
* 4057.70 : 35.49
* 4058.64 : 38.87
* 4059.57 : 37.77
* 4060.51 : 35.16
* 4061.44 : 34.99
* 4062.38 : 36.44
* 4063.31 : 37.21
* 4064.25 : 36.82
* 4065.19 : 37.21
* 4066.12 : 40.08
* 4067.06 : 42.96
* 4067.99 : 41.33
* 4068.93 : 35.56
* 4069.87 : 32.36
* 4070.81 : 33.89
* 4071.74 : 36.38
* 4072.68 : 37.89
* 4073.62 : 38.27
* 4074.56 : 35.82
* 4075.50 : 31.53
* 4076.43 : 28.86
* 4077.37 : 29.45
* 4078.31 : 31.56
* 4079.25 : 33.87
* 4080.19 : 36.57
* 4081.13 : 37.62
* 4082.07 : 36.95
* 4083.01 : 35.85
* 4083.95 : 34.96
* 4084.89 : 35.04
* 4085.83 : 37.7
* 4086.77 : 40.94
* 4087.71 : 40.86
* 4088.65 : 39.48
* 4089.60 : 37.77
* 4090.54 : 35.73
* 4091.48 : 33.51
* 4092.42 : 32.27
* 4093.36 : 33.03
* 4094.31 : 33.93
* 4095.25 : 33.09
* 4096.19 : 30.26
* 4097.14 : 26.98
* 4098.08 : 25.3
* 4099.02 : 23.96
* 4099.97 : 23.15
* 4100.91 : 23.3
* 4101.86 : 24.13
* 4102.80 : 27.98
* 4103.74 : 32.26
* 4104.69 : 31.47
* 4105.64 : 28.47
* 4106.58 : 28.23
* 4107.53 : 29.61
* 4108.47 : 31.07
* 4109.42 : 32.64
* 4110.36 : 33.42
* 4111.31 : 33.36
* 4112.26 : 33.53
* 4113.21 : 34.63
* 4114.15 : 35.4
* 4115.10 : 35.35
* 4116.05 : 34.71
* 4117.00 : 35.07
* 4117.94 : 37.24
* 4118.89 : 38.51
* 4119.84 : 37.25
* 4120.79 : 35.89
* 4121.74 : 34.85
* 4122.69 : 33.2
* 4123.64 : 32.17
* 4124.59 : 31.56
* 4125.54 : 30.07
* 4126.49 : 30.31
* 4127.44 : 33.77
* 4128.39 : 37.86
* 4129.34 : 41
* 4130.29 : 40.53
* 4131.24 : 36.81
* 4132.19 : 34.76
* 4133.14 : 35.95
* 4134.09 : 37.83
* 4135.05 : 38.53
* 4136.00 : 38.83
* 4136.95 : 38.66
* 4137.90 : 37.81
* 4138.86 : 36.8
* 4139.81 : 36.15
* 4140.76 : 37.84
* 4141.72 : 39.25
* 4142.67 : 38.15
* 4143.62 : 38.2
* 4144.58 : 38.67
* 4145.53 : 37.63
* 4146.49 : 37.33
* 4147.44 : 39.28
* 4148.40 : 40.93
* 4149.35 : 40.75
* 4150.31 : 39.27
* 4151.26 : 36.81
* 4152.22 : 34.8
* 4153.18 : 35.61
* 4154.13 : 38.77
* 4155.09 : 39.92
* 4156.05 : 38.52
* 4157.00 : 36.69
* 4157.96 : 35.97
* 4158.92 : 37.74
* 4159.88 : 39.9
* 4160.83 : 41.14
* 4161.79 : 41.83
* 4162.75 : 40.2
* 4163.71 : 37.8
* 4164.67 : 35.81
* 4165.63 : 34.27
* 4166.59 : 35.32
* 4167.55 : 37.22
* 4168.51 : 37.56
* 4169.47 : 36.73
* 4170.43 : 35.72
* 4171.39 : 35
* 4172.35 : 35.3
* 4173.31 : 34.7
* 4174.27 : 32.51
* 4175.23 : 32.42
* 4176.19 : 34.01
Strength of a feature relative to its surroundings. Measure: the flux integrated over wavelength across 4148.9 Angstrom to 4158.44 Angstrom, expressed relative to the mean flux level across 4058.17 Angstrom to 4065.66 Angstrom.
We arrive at 10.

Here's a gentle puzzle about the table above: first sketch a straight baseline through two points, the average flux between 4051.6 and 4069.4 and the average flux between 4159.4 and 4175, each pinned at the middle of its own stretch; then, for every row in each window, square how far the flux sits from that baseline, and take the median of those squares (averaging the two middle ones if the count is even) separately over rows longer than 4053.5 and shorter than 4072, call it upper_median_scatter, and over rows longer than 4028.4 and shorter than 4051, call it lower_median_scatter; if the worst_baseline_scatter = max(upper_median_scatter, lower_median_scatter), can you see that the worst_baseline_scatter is 7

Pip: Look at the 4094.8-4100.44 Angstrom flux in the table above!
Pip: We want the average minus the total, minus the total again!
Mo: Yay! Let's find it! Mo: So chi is -298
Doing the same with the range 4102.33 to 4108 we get -326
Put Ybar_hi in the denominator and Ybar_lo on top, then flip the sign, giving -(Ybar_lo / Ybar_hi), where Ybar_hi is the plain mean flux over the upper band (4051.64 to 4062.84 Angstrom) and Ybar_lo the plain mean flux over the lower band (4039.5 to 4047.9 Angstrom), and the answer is -1.10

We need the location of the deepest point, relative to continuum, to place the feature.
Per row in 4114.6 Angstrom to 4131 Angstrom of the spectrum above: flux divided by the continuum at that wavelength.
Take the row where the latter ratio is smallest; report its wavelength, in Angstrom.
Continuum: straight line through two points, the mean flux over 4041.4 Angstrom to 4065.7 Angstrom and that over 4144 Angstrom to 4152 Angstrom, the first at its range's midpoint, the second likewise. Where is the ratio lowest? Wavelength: 4125.54 Angstrom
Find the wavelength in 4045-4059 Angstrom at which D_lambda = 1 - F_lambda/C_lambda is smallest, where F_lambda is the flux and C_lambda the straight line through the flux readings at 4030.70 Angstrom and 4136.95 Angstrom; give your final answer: 4046.51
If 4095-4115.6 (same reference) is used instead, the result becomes 4114.15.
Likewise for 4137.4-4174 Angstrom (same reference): 4148.40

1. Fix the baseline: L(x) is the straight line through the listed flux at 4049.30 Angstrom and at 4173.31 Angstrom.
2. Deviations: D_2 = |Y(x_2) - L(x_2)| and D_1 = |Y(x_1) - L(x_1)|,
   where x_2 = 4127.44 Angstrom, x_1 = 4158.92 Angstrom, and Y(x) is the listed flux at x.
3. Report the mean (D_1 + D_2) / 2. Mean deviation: 2.2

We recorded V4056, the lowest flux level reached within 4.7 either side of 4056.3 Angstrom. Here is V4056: 31.6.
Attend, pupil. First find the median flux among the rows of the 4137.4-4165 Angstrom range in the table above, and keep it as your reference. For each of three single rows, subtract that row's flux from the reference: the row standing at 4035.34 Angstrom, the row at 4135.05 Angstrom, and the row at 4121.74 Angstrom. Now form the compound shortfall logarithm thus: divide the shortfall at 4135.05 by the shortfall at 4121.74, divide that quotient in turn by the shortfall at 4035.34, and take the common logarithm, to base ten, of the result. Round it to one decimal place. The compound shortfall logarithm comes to -1.5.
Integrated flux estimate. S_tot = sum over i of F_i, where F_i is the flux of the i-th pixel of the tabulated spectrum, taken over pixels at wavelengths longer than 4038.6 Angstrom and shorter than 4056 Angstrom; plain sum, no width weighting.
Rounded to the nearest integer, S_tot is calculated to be 700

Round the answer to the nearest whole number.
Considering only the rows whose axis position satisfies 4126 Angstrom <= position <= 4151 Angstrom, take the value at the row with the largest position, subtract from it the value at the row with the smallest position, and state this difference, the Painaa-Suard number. 9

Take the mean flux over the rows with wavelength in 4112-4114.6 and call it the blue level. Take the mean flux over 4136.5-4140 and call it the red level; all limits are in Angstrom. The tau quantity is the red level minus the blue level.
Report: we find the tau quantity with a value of 2.8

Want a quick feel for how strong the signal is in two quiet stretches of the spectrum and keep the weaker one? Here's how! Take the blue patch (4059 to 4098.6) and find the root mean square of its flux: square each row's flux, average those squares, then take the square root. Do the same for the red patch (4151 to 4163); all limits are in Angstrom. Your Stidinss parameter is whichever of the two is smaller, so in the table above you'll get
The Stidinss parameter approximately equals 35.5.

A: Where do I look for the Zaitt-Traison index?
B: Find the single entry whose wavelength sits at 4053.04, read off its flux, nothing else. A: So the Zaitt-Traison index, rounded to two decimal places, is 34.66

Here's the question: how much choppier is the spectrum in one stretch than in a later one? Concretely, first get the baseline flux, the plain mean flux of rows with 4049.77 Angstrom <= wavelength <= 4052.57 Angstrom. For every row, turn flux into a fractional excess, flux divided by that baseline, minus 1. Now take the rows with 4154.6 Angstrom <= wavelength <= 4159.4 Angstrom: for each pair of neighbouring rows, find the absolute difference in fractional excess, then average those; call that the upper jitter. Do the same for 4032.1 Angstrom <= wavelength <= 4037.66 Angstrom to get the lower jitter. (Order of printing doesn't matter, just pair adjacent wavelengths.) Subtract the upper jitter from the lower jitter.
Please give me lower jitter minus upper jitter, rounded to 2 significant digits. 0.040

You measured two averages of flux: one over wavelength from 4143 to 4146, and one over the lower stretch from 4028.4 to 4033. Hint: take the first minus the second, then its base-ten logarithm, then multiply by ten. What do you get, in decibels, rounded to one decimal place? 9.2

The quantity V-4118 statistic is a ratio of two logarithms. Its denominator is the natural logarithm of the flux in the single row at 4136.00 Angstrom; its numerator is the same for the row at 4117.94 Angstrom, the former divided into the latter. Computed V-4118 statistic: 0.99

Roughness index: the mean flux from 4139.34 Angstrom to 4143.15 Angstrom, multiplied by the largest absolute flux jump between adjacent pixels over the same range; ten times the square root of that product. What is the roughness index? 80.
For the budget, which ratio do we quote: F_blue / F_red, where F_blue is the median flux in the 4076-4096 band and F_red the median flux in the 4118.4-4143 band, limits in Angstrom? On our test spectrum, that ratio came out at 0.95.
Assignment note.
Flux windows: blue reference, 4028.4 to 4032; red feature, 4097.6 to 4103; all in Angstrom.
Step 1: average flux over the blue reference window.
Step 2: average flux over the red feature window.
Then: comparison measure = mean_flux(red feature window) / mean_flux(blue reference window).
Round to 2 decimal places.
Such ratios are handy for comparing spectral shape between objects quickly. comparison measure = 0.82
